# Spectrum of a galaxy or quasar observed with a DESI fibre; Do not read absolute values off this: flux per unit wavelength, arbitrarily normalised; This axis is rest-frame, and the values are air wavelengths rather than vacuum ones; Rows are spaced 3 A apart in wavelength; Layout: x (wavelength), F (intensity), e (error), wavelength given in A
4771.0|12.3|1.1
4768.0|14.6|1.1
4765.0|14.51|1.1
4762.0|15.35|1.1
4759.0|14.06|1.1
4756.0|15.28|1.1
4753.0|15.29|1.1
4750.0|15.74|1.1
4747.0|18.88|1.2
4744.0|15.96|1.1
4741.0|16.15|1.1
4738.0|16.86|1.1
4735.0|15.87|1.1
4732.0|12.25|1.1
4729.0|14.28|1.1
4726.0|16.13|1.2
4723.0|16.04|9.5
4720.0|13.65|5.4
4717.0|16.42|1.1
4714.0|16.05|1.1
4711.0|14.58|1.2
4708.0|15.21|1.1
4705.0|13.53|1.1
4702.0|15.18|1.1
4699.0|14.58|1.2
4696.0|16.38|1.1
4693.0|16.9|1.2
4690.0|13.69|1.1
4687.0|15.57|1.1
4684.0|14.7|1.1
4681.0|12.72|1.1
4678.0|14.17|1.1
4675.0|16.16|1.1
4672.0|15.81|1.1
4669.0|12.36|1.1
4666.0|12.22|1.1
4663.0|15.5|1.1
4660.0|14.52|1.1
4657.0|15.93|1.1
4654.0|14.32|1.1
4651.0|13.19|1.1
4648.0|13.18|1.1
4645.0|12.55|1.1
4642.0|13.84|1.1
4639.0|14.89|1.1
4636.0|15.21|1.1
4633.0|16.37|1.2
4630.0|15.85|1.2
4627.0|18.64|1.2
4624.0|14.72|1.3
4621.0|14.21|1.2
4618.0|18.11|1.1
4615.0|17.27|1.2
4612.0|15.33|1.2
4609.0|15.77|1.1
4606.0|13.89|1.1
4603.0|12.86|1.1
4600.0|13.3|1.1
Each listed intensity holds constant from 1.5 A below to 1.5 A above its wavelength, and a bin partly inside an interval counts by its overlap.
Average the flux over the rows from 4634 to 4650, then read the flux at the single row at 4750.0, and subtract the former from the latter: 1.8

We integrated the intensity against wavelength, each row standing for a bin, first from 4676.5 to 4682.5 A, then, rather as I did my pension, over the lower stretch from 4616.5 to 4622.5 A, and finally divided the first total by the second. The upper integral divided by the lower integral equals 0.83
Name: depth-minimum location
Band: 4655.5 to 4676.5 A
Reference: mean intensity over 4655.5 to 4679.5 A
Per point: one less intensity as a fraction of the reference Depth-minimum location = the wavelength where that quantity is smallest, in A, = 4675.0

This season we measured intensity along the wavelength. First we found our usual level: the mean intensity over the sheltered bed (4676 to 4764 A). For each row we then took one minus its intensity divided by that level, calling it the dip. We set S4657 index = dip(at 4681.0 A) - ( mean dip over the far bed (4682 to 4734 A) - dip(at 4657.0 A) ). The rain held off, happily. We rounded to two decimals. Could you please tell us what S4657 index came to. 0.10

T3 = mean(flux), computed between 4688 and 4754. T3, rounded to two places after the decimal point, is 15.44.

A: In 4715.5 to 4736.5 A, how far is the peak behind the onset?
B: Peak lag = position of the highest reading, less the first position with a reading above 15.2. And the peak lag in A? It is 0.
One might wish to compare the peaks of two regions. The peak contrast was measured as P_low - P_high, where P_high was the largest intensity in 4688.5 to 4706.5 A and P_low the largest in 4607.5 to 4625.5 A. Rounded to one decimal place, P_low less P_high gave 1.2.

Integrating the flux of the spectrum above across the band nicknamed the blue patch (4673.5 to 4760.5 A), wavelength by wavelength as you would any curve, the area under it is 1327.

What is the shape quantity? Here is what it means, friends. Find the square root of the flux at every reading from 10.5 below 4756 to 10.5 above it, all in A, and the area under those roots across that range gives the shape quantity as 83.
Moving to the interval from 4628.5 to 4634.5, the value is 24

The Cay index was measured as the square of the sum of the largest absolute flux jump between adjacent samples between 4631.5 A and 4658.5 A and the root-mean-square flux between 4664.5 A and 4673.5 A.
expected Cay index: 230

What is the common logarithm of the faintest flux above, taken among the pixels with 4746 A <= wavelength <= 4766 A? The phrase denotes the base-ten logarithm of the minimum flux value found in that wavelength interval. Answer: 1.15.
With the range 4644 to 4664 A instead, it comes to 1.10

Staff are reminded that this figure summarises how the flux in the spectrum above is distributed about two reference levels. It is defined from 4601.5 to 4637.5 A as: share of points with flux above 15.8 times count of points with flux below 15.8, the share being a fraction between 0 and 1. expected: 2.92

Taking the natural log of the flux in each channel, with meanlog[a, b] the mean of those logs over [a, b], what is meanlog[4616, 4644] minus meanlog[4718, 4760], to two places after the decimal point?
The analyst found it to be 0.02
